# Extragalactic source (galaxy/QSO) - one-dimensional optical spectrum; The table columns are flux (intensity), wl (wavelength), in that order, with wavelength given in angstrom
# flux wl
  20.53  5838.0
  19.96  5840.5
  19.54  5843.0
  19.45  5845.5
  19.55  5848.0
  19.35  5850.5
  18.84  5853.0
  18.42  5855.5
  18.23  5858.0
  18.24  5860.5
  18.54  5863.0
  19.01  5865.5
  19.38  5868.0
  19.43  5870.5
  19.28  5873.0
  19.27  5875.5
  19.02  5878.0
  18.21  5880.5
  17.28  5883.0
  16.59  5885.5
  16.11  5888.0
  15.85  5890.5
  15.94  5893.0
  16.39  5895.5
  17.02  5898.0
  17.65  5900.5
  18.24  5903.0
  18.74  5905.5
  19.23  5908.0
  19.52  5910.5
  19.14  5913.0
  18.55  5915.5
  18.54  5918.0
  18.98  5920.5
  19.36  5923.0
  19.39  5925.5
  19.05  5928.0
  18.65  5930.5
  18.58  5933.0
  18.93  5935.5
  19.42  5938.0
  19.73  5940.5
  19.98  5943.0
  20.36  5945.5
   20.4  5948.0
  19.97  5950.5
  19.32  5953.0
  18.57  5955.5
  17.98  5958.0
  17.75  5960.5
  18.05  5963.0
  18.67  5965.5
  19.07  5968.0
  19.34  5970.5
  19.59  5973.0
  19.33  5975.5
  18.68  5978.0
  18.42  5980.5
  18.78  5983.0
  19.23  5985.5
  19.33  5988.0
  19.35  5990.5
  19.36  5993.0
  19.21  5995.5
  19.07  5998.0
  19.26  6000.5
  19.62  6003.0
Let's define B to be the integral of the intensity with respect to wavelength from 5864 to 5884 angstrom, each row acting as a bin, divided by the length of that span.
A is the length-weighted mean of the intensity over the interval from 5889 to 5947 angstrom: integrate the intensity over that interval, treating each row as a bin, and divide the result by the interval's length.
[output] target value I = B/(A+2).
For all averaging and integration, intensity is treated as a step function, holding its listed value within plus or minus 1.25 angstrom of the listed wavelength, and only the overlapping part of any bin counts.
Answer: 0.92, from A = 18.6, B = 18.9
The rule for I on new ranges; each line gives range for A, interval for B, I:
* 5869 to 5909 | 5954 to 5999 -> 0.96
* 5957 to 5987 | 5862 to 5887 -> 0.90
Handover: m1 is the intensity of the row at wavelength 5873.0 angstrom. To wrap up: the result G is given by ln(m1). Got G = 2.96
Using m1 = 19.28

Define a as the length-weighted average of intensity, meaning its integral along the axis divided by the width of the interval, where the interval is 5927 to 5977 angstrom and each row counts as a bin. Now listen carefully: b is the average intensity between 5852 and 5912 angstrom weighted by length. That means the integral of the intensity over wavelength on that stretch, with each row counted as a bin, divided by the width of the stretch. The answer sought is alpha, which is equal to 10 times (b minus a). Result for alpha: -10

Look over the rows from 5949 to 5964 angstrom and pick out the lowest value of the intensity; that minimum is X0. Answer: 17.75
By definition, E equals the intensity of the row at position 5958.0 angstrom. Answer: 17.98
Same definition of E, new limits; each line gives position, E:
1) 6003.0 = 19.62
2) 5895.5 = 16.39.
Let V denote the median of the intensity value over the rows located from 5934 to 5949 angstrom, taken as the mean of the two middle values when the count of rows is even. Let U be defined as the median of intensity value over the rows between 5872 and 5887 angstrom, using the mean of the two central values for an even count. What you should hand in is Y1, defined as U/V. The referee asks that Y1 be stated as 0.94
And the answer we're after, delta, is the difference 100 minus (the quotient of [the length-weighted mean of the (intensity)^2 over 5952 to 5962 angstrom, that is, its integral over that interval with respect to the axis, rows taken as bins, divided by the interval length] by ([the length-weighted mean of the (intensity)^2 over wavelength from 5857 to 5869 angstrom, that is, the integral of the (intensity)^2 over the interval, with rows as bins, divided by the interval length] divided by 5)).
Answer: 95.2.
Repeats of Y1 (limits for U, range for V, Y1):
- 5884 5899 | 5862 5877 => 0.84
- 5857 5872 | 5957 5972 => 1.02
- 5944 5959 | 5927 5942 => 1.03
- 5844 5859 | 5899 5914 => 1.01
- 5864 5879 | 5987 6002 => 1.00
